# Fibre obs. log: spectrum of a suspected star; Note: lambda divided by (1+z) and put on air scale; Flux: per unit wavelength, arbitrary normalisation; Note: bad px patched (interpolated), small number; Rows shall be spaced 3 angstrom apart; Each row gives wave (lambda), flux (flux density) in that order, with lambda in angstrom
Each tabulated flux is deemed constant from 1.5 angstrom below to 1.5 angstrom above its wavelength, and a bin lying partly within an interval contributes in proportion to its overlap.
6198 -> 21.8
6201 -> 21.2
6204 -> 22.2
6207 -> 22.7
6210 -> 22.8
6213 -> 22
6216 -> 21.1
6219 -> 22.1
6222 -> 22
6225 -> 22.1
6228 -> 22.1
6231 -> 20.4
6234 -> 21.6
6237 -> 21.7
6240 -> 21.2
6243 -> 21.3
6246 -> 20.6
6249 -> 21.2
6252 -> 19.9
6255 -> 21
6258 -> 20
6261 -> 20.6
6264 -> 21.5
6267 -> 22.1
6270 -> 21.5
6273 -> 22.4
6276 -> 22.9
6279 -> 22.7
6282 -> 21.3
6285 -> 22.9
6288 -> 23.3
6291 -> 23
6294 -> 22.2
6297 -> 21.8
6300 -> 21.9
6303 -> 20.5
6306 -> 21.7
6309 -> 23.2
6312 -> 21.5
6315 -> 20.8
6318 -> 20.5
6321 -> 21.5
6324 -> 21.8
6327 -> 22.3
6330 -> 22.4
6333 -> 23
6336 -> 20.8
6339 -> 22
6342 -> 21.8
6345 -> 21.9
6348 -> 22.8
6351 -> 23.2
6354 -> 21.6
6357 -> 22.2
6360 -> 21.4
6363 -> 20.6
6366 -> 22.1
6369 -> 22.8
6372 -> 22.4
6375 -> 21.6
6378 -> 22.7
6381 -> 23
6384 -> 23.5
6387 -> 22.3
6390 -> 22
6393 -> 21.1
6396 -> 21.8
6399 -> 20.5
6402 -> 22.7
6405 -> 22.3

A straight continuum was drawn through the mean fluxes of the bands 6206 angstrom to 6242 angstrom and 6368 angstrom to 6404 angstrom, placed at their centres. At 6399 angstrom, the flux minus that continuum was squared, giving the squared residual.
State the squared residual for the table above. 3.0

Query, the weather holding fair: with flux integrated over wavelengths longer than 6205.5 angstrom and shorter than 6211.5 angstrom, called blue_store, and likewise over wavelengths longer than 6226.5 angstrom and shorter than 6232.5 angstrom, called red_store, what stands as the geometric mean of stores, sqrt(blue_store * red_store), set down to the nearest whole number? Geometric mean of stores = 132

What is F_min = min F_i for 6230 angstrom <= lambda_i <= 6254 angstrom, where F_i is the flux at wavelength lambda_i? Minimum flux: 19.9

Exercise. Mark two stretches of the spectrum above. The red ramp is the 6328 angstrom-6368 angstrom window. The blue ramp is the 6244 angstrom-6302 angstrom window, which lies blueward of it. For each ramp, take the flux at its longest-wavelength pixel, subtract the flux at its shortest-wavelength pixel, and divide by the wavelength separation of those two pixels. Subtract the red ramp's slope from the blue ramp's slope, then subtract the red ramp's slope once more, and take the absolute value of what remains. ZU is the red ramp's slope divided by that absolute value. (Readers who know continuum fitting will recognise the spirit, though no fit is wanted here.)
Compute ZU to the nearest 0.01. -0.20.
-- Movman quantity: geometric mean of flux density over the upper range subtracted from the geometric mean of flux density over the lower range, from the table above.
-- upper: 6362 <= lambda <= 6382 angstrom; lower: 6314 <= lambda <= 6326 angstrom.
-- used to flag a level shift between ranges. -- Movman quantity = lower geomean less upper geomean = -1.0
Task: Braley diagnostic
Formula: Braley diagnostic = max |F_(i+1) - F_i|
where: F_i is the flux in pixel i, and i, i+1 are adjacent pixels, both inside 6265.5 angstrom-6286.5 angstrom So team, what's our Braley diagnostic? 1.6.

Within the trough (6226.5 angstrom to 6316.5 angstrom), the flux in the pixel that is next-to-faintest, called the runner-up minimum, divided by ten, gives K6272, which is 2.00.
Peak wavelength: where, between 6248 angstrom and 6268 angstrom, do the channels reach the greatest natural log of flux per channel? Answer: 6267 angstrom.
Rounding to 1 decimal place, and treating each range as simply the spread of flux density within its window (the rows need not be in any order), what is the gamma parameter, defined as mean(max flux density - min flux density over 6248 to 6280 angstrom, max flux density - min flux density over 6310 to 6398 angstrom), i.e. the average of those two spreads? 3.0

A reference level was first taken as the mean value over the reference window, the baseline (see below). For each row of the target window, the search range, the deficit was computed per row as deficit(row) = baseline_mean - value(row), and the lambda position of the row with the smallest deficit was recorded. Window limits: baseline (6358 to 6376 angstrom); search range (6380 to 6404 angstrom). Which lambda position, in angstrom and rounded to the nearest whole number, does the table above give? 6384 angstrom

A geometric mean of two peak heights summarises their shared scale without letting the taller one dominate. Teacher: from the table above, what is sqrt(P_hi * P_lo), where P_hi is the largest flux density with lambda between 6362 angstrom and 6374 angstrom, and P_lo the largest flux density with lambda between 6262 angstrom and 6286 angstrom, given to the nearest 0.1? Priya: 22.8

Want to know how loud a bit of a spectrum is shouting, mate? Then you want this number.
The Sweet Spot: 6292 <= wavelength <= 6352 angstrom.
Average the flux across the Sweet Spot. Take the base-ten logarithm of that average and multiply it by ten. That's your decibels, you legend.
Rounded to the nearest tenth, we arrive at 13.4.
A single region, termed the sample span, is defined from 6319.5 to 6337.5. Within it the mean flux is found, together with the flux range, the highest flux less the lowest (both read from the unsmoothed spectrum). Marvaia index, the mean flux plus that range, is 24.2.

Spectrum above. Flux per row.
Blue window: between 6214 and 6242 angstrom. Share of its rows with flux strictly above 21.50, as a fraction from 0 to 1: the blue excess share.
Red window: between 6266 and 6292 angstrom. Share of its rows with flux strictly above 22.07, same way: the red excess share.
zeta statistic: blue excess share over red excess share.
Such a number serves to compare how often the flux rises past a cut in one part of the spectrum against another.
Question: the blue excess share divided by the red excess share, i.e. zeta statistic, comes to 0.9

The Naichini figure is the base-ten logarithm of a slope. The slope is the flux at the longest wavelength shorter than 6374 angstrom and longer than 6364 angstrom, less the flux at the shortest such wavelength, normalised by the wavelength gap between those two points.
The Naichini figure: -1.3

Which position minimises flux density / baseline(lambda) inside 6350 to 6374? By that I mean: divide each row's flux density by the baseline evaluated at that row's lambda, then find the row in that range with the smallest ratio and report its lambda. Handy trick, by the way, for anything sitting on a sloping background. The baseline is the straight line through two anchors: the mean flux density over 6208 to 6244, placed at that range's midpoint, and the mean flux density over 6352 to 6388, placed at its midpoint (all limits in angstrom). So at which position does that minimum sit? 6363 angstrom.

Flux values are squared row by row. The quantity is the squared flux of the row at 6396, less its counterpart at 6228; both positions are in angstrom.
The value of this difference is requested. -13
